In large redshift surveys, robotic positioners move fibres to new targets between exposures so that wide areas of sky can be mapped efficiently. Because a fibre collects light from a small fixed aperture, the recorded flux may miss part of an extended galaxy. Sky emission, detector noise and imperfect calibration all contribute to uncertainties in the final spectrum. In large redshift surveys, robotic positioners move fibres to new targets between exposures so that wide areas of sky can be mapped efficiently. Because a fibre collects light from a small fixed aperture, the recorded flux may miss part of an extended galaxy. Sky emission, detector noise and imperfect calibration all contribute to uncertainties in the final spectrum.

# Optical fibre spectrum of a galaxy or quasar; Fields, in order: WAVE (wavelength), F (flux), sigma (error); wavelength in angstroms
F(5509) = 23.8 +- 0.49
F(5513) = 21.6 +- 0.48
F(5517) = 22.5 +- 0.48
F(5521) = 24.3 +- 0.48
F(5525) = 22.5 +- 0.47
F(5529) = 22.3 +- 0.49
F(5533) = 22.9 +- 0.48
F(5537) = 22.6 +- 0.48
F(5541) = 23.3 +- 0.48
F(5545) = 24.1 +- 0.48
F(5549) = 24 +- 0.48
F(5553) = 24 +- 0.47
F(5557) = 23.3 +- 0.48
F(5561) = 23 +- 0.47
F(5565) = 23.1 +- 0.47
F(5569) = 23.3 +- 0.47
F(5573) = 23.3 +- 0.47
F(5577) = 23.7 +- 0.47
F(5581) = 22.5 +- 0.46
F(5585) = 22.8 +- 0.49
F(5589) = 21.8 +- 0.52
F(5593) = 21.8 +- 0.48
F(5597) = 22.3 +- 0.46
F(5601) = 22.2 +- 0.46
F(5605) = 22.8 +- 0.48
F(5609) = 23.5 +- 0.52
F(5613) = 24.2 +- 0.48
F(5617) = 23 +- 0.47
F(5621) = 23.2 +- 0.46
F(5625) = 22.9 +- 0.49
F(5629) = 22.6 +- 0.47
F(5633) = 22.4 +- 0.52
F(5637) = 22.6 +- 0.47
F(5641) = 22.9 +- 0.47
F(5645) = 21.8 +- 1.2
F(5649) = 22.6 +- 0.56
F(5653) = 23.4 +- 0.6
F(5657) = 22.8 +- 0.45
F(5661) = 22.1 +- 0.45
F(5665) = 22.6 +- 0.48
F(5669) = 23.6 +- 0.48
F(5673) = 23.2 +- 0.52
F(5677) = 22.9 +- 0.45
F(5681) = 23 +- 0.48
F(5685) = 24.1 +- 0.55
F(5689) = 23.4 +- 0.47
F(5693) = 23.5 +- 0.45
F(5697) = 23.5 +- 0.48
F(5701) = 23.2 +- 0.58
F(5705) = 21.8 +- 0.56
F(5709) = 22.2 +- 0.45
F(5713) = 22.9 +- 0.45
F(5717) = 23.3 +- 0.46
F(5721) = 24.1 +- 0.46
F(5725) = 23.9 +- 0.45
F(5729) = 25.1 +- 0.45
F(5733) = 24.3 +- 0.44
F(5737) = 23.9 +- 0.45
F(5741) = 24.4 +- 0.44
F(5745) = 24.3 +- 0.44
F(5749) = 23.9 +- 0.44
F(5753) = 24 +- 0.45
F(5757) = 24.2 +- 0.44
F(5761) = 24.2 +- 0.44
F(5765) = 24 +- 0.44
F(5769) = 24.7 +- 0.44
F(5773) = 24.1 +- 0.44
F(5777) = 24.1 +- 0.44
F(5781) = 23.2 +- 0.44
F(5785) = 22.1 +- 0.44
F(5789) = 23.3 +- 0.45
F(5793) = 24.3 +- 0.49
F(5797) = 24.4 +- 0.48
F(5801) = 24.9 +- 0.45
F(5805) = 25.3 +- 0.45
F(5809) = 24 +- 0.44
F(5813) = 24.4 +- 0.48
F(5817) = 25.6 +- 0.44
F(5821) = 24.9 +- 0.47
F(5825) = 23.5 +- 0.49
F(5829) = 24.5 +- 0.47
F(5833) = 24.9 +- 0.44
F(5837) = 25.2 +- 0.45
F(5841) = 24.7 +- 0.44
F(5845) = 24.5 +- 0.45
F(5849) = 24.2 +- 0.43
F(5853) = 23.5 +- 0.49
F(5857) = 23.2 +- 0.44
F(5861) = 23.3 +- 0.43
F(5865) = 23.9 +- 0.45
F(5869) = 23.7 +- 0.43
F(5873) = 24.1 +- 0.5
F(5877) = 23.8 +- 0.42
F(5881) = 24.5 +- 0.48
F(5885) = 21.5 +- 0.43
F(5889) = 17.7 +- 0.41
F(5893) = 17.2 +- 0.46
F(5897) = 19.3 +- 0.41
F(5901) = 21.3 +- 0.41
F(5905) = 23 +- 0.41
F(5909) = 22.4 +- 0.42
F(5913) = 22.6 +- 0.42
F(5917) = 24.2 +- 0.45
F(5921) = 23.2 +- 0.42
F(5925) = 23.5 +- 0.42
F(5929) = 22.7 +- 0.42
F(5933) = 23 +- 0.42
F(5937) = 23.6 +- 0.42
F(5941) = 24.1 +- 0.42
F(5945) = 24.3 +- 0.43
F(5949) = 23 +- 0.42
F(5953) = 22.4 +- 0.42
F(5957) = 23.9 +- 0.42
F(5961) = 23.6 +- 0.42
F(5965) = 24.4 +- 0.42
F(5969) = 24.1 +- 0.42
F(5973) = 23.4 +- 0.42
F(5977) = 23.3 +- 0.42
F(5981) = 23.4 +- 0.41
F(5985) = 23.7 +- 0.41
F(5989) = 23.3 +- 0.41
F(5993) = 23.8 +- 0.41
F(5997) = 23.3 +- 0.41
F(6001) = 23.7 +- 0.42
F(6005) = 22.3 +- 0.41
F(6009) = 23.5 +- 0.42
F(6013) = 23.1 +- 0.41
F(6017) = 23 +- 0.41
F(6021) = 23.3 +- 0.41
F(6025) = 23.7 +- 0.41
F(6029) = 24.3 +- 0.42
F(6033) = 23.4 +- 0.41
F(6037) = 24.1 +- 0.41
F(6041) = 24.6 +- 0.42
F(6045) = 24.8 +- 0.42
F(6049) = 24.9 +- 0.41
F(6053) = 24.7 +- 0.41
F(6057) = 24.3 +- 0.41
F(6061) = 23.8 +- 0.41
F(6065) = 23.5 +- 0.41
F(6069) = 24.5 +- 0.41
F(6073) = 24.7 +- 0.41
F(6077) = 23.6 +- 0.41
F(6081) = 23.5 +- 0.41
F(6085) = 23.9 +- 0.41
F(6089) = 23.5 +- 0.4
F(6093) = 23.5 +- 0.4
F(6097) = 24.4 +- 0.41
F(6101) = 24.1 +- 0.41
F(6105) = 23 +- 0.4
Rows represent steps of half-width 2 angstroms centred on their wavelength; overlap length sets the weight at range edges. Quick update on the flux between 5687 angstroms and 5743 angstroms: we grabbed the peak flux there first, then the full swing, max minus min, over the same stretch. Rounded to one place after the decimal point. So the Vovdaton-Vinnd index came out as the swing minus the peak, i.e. -21.8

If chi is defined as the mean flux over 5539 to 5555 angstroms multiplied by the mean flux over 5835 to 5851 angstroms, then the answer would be 588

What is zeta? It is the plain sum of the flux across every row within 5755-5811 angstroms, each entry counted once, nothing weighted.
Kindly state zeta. 337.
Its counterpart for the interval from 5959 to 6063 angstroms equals 618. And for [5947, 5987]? 235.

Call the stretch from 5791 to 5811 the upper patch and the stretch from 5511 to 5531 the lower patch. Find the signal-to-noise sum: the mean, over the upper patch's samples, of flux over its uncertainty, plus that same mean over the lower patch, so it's 100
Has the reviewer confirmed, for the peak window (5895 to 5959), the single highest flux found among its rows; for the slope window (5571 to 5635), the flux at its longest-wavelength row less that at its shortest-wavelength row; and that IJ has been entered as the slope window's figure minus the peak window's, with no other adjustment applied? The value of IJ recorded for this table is -25.2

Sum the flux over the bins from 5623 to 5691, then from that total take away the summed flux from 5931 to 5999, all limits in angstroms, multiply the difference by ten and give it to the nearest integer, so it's -117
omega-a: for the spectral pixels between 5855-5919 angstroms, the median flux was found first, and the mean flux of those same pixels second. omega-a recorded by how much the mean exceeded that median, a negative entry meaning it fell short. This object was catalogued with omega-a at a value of -0.87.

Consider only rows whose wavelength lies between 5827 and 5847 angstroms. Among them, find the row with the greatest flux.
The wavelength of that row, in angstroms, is 5837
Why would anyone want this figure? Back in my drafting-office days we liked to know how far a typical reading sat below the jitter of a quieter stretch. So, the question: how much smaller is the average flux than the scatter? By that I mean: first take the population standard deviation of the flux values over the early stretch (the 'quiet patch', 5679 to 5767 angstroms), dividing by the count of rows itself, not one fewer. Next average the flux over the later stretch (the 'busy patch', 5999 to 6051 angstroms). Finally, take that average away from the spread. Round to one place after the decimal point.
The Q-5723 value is -23.0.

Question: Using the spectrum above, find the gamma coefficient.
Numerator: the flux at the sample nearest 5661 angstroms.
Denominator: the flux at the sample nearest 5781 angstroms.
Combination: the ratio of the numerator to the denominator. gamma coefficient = 0.95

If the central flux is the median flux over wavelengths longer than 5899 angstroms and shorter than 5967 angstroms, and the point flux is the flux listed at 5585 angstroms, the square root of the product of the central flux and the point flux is 23.0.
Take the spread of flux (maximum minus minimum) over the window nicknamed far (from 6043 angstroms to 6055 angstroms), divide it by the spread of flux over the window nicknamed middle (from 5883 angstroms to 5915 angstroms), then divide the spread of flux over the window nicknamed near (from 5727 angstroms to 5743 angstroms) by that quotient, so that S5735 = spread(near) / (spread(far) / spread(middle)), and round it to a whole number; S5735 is 35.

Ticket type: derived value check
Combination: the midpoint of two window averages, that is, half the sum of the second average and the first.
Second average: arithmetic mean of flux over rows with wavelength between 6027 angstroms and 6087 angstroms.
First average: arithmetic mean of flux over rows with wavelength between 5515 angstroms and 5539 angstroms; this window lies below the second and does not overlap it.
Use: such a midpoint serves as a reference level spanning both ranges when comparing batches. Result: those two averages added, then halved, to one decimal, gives 23.5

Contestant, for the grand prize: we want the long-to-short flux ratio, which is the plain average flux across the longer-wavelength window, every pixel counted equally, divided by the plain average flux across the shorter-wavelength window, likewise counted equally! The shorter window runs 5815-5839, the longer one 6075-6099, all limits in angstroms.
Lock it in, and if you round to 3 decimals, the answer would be 0.958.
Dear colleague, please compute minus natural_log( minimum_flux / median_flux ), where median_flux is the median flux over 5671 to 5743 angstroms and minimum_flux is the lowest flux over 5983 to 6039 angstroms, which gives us 0.050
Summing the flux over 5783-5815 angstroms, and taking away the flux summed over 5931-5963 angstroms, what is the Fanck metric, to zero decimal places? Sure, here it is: 5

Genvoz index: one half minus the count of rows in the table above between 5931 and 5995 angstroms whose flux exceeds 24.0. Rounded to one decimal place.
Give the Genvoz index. -3.5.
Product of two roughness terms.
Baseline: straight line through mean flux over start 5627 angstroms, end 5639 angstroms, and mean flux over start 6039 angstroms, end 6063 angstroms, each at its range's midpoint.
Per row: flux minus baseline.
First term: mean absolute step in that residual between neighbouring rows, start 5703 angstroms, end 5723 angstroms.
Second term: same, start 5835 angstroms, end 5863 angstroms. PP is 0.20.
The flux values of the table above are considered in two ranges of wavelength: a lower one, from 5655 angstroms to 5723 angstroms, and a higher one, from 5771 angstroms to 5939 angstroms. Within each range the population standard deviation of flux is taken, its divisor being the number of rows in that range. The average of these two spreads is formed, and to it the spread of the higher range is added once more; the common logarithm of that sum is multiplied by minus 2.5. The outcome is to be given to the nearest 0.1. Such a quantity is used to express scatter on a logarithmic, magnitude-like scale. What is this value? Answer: -1.2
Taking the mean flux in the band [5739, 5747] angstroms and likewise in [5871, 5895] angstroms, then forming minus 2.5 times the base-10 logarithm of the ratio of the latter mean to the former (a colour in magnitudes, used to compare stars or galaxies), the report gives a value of 0.14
